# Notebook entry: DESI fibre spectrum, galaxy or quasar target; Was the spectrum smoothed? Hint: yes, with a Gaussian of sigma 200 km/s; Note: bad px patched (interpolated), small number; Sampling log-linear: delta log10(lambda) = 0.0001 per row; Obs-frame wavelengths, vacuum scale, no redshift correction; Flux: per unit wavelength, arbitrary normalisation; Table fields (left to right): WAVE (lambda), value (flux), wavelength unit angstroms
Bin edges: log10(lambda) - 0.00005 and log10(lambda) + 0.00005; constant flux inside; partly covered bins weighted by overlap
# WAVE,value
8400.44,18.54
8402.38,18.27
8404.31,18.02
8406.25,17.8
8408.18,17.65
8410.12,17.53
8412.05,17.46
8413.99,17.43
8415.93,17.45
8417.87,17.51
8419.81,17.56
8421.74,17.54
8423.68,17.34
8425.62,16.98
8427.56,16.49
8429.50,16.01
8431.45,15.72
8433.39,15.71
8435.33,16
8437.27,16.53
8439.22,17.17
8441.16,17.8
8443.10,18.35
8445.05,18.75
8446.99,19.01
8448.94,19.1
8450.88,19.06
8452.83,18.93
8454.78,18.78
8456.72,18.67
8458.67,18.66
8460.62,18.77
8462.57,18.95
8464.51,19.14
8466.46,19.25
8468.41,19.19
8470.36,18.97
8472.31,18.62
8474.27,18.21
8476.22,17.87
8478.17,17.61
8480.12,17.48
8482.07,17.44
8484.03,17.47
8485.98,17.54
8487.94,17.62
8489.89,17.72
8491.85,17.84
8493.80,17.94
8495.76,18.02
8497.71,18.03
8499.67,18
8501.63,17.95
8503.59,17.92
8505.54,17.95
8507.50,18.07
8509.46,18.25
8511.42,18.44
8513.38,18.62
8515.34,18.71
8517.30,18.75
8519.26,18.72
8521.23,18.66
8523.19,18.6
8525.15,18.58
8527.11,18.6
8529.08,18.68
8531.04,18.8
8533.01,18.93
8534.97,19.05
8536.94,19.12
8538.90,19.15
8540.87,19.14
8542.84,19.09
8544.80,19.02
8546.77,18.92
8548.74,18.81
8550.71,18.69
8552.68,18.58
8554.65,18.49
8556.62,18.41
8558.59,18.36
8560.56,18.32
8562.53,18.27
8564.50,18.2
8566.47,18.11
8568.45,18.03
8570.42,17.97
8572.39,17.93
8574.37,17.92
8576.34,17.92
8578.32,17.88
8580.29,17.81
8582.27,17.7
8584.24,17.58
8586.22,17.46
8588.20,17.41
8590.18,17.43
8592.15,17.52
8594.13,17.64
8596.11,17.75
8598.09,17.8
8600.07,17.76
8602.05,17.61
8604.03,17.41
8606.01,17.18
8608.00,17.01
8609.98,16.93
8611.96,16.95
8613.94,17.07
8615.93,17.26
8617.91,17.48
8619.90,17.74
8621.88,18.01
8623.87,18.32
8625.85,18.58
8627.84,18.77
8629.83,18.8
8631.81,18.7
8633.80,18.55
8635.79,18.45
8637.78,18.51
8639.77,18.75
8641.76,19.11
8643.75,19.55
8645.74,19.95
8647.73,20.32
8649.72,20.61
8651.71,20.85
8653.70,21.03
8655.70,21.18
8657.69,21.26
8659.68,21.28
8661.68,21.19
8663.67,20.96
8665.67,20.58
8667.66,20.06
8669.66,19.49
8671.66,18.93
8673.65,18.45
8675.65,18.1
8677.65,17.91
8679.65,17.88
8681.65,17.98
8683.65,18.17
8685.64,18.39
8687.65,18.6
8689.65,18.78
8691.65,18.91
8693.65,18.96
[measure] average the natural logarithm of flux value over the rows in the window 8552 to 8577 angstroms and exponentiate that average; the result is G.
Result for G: 18.2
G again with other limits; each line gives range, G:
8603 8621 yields 17.2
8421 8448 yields 17.1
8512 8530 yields 18.7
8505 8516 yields 18.3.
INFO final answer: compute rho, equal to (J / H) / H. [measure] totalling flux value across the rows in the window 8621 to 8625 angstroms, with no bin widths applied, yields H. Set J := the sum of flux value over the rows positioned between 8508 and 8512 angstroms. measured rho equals 0.0278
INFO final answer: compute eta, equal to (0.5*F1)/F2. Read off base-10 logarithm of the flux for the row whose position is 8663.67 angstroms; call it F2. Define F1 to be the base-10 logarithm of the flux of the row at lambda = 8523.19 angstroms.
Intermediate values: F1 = 1.27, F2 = 1.32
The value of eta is 0.480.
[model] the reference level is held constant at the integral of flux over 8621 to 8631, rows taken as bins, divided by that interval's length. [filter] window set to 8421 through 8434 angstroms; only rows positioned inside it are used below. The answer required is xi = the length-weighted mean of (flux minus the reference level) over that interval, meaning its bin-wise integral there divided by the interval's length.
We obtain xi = -2.0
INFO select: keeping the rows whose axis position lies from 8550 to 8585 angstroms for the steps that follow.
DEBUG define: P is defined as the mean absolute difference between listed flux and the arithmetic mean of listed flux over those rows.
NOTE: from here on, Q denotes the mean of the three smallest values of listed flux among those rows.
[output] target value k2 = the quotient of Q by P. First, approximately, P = 0.3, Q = 17.7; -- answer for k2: 68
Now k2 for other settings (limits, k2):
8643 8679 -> 20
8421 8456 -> 15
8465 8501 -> 39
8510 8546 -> 93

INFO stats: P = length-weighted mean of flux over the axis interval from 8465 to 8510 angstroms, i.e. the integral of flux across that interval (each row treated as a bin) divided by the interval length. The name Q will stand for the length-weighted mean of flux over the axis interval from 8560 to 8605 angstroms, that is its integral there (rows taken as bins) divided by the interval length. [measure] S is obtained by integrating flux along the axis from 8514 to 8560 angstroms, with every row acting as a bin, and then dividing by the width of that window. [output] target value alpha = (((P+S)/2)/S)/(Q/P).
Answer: 0.99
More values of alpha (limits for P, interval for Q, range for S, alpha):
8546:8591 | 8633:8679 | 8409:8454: 0.93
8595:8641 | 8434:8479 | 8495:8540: 0.96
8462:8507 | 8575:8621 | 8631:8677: 0.99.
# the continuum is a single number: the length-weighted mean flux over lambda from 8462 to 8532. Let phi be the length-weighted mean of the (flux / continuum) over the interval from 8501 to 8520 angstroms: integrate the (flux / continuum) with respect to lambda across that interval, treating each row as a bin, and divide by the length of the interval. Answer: 1.00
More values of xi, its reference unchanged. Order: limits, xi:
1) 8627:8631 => 0.3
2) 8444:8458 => 0.4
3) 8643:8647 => 1.3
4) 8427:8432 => -2.4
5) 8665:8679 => 0.5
